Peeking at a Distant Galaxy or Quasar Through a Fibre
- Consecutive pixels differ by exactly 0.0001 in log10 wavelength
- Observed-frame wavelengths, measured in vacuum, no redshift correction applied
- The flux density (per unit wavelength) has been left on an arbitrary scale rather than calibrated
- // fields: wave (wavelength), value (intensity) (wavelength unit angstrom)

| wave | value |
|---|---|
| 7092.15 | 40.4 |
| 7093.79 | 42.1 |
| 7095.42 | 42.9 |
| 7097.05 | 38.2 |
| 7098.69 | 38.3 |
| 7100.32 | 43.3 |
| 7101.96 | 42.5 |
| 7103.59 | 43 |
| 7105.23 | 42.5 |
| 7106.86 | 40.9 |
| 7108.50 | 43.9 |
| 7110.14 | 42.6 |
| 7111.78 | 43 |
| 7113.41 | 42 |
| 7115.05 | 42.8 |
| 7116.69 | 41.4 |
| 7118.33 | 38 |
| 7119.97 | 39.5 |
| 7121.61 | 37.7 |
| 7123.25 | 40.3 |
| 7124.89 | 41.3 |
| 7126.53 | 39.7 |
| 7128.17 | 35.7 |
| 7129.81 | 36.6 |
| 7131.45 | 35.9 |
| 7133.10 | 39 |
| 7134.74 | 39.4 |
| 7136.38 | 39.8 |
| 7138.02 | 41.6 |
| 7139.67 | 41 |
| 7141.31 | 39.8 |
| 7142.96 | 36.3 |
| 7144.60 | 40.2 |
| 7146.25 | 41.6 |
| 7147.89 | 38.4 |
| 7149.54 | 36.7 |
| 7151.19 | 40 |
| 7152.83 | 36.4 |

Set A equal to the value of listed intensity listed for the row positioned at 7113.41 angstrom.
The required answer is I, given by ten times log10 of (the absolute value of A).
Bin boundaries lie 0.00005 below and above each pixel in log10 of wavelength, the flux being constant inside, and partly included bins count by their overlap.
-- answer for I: 16.2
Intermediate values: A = 42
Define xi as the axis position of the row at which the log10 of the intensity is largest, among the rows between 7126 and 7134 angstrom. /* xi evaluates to 7126.53 angstrom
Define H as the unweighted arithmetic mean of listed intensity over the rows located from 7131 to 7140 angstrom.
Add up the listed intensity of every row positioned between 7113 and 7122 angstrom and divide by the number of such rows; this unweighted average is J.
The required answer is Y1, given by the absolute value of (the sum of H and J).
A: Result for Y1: 79.7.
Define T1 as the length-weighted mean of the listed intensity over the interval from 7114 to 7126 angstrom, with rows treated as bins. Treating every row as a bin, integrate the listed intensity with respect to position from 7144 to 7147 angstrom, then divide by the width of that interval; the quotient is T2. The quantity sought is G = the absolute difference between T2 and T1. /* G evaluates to 0.7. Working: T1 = 40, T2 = 40.9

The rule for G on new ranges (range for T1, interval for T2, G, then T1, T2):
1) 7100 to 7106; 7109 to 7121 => 1.4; 43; 41.3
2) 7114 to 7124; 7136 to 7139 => 0.8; 40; 40.8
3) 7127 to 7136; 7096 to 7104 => 3.5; 38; 41.0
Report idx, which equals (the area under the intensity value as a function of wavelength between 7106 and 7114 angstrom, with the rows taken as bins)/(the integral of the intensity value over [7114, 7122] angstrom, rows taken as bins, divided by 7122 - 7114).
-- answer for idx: 8.50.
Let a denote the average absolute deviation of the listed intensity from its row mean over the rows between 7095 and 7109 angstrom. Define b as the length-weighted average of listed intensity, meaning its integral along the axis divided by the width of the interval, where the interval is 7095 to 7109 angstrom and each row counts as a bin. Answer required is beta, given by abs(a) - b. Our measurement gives -39.9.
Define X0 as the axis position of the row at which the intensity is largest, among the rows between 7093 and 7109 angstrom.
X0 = 7108.50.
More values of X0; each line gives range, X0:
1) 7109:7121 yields 7111.78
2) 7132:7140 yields 7138.02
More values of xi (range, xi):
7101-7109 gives 7108.50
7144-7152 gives 7146.25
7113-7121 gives 7115.05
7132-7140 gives 7138.02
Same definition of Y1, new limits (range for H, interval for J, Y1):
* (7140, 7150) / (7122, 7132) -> 77.1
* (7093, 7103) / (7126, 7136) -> 78.9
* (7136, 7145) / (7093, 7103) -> 81.0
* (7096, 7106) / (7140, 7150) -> 80.1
